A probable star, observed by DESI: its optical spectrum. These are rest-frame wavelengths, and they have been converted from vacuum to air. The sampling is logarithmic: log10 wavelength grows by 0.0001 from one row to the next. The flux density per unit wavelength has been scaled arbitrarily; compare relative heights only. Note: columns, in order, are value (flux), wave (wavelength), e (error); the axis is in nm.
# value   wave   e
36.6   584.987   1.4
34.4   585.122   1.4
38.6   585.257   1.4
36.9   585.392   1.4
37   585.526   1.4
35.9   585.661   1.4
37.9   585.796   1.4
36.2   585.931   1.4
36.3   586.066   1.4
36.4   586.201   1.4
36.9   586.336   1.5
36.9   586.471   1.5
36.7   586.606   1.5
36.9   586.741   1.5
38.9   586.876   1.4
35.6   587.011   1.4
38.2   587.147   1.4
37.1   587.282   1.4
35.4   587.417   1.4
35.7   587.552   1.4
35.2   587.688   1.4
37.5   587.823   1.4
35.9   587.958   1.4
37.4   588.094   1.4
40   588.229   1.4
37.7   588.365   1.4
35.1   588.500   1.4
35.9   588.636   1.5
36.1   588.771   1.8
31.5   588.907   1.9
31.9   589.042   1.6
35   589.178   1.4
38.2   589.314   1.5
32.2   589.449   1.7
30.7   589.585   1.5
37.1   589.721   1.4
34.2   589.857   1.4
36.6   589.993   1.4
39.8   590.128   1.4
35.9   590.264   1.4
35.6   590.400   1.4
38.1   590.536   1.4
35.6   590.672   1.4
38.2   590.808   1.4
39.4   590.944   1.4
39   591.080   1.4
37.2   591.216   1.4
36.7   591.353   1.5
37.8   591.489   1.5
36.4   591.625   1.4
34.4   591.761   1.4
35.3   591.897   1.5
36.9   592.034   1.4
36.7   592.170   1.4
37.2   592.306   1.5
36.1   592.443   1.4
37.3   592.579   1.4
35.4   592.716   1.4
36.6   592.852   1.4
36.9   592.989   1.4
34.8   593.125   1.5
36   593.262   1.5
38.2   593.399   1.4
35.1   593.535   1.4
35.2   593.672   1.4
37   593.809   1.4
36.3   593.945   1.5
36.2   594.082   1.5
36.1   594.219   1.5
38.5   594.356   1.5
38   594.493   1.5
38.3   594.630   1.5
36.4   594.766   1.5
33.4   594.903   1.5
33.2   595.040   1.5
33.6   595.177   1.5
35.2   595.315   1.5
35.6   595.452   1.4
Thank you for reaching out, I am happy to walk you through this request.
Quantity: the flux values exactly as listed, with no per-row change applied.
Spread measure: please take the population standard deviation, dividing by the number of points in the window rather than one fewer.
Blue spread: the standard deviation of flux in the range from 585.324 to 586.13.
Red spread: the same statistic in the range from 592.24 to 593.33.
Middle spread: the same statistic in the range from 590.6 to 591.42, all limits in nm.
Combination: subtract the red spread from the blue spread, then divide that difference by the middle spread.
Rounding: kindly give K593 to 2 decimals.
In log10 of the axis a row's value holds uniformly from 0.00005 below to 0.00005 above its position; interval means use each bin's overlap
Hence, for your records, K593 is -0.12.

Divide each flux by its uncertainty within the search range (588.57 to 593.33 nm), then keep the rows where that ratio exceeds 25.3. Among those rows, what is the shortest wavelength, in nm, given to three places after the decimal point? 589.314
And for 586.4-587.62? 586.876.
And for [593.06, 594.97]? 593.399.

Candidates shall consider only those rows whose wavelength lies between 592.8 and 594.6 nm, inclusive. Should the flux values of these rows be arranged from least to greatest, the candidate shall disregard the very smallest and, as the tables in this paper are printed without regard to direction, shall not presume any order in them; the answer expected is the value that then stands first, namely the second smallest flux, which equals 35.1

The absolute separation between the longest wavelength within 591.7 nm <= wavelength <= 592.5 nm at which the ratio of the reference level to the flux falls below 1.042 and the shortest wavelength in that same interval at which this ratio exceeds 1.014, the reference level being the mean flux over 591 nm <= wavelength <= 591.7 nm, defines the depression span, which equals 0.68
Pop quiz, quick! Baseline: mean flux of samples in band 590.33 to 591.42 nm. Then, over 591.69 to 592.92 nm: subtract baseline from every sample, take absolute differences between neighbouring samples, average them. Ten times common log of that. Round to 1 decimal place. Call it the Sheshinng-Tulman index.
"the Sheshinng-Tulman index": 0.3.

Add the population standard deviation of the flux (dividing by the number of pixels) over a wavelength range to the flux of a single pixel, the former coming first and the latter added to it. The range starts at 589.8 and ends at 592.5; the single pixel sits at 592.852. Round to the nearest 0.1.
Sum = 38.1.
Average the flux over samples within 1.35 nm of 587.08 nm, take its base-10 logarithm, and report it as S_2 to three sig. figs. 1.57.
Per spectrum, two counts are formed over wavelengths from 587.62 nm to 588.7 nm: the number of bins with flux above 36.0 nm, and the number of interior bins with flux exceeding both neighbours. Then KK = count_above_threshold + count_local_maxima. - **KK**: 6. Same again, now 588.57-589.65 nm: 4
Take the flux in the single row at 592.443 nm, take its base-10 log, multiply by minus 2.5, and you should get -3.89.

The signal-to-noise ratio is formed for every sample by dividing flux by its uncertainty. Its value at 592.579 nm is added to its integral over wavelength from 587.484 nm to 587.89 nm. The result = 37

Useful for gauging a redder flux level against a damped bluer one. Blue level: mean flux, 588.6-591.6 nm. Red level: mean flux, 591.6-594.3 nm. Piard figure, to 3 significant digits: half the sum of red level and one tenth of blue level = 19.9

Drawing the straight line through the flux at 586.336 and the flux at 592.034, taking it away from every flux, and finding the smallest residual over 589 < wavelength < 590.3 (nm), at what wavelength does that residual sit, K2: 589.585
